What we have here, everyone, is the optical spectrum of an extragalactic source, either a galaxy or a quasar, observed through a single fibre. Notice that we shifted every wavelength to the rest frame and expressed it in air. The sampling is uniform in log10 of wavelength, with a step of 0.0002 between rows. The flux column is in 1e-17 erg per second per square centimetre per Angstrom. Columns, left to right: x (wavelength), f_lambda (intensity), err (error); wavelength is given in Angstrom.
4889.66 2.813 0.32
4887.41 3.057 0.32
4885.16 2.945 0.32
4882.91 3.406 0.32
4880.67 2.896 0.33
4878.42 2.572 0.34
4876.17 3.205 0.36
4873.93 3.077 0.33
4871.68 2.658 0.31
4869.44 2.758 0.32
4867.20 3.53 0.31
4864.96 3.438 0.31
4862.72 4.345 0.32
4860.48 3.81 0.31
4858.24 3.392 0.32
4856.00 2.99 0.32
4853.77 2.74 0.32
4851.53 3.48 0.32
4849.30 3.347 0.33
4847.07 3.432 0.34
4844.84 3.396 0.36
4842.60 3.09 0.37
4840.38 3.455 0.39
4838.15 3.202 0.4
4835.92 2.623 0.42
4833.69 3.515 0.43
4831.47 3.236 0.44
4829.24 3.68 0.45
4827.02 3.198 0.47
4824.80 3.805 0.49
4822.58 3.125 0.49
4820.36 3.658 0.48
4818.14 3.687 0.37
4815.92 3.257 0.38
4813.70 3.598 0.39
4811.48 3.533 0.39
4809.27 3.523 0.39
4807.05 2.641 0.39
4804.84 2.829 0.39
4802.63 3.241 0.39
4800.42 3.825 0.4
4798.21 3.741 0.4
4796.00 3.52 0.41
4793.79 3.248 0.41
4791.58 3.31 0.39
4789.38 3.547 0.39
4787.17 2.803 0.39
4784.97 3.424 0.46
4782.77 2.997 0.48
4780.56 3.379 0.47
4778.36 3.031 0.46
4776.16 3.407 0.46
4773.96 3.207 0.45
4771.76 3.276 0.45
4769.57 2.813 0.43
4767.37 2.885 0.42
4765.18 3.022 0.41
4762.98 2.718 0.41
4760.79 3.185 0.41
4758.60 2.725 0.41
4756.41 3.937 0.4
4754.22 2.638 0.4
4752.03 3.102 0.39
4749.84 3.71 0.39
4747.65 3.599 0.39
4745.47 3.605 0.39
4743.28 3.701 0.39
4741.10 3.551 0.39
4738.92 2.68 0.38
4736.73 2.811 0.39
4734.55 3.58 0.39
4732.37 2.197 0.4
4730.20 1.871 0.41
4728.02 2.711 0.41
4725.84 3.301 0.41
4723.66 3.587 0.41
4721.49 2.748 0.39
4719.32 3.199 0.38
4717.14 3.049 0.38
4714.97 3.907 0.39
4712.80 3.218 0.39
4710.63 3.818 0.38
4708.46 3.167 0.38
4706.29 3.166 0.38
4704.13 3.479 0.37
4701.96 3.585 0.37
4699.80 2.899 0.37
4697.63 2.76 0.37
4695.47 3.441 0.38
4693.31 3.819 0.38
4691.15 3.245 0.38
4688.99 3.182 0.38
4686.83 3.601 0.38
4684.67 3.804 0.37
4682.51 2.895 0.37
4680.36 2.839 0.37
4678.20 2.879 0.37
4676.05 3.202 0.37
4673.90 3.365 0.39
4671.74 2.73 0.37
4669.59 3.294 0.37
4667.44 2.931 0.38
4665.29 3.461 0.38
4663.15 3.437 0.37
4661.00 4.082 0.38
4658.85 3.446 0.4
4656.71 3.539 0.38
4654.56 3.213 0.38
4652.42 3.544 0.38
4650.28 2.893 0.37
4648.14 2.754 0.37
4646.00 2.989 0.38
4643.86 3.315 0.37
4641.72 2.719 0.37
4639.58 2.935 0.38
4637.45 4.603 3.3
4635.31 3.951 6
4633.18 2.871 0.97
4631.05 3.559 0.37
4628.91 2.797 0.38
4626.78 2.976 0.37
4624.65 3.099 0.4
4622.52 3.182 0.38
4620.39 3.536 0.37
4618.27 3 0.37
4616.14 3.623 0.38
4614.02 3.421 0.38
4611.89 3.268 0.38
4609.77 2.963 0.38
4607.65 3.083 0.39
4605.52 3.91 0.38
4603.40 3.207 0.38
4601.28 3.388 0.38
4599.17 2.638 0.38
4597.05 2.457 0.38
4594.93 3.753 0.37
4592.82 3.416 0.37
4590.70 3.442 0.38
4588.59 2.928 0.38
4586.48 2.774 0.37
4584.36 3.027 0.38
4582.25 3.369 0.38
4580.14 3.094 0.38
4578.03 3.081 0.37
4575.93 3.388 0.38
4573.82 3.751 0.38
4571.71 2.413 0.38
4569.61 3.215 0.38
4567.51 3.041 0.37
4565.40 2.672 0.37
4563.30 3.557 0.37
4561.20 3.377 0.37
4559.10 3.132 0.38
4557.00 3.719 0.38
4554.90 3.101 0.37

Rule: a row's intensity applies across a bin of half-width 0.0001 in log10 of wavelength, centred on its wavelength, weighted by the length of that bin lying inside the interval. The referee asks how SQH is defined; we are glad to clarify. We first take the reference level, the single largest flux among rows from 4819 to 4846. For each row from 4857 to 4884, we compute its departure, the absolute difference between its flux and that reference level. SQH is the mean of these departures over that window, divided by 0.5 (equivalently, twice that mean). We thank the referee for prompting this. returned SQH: 1.28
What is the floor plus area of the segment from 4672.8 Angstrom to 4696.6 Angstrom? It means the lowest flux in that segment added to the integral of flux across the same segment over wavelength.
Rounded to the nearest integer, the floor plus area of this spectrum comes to 81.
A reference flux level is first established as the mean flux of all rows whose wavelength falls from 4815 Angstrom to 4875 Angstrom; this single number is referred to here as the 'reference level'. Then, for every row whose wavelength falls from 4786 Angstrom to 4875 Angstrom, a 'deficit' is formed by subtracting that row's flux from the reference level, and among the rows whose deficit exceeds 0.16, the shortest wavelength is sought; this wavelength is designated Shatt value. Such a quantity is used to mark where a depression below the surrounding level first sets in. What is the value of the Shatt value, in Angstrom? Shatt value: 4787.17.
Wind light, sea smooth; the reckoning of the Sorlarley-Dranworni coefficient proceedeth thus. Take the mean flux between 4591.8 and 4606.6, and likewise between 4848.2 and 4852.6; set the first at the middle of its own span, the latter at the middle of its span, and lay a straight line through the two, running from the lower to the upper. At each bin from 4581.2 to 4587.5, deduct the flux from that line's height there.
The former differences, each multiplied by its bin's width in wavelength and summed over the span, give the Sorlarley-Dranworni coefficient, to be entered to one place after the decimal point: 1.2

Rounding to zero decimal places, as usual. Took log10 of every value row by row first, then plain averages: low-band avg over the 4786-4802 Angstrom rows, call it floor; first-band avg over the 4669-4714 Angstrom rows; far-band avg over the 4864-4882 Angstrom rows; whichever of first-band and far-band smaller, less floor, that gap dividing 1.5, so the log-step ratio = -27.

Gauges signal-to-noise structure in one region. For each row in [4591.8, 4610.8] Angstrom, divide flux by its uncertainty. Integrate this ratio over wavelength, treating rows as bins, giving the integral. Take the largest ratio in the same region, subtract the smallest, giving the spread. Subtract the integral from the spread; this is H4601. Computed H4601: -157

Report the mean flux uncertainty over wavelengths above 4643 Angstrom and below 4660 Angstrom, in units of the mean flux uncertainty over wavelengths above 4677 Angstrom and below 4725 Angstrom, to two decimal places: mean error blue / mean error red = 1.00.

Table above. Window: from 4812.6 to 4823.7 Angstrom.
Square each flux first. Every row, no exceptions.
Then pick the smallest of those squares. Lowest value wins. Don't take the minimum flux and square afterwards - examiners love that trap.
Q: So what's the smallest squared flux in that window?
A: 10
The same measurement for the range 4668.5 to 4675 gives 7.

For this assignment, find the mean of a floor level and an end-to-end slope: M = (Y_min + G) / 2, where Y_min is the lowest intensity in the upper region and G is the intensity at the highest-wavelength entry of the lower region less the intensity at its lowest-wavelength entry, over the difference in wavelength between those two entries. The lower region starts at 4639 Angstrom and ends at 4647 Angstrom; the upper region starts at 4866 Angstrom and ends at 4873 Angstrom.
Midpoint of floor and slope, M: 1.333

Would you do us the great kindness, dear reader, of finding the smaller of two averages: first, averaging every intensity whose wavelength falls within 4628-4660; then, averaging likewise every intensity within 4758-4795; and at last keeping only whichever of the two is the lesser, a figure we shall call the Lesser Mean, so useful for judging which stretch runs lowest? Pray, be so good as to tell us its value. 3.12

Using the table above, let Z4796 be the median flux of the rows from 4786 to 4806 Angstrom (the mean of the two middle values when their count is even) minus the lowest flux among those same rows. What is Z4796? 0.51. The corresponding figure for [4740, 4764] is 0.91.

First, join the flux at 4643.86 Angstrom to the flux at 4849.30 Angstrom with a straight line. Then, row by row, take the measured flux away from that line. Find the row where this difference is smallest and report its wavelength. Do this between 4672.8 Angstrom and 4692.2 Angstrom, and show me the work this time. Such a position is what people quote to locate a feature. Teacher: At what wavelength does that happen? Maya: 4684.67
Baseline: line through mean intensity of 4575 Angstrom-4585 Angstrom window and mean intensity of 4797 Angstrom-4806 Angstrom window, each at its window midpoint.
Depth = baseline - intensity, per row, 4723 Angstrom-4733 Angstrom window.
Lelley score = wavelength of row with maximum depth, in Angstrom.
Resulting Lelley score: 4730.20 Angstrom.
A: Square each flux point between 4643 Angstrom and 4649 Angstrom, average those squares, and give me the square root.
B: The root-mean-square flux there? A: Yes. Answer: 3.03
